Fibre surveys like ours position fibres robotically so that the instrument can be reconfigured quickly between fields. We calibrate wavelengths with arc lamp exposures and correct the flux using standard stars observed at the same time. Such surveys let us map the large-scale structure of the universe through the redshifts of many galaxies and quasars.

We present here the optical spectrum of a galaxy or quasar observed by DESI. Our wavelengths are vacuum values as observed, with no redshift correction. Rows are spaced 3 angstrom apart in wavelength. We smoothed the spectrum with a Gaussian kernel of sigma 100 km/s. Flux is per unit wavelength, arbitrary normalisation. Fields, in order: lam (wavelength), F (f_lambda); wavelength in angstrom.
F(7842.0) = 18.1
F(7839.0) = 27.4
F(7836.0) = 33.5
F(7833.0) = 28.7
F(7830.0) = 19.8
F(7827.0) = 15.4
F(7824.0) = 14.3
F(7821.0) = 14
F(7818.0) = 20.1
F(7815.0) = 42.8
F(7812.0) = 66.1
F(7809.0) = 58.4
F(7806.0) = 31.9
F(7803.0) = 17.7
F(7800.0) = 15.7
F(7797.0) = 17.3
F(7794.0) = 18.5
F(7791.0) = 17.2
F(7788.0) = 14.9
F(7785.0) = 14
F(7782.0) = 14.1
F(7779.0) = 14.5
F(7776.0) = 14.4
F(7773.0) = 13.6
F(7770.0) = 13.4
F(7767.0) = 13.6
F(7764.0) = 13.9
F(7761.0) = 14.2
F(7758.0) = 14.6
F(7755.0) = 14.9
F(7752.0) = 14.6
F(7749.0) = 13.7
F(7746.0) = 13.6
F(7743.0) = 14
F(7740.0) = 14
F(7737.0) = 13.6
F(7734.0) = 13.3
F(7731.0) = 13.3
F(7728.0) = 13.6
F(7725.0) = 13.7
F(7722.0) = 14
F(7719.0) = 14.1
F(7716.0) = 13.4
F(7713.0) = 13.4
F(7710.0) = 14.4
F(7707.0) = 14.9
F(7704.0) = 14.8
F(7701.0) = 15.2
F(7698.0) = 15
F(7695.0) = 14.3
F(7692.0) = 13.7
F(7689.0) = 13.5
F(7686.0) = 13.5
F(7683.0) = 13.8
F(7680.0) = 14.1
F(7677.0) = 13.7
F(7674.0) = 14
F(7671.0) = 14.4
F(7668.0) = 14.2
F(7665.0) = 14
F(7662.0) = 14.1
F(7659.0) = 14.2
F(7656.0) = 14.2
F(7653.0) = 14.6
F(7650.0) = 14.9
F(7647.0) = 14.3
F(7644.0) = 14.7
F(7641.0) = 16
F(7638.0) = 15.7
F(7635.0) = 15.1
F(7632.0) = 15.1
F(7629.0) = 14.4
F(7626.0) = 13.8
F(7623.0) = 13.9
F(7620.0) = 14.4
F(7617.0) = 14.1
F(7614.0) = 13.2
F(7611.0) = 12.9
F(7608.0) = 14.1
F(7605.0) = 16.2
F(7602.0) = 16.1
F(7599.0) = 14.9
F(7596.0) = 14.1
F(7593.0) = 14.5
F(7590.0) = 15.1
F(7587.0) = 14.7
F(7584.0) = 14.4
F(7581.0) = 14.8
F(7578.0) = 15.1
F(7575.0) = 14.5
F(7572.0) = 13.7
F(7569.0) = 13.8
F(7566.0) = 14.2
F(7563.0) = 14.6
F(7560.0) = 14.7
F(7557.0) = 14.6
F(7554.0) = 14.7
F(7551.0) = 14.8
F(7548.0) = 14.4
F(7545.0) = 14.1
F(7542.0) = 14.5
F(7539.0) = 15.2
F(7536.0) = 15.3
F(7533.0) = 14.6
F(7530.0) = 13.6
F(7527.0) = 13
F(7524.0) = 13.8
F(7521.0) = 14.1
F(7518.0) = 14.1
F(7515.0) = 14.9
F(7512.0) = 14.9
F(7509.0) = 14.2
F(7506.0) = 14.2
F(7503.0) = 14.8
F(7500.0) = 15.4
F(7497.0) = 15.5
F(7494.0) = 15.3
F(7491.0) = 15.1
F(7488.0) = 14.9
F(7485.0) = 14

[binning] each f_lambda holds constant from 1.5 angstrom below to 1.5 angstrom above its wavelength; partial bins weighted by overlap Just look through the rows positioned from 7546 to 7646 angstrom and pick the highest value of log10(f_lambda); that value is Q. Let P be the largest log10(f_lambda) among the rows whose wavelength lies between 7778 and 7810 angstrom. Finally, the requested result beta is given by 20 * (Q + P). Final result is 60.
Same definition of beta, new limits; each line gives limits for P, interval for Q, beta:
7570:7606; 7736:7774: 48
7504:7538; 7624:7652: 48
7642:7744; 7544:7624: 48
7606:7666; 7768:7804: 49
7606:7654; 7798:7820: 60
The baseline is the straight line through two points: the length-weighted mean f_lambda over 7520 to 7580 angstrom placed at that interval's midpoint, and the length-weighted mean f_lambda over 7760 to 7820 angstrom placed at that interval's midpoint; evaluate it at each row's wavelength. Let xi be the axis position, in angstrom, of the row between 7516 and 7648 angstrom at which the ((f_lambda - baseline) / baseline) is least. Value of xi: 7611.0 angstrom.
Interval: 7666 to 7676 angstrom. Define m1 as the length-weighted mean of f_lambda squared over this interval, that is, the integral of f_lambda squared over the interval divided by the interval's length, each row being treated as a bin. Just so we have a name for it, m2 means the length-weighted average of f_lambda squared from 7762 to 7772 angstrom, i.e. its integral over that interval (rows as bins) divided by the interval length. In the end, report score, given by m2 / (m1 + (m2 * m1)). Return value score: 0.0050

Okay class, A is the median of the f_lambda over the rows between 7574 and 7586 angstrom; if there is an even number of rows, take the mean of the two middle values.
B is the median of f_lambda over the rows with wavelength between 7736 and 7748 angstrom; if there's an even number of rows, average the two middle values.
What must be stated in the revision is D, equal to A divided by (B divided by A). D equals 16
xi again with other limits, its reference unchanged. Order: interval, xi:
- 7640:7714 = 7713.0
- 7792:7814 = 7800.0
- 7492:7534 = 7527.0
